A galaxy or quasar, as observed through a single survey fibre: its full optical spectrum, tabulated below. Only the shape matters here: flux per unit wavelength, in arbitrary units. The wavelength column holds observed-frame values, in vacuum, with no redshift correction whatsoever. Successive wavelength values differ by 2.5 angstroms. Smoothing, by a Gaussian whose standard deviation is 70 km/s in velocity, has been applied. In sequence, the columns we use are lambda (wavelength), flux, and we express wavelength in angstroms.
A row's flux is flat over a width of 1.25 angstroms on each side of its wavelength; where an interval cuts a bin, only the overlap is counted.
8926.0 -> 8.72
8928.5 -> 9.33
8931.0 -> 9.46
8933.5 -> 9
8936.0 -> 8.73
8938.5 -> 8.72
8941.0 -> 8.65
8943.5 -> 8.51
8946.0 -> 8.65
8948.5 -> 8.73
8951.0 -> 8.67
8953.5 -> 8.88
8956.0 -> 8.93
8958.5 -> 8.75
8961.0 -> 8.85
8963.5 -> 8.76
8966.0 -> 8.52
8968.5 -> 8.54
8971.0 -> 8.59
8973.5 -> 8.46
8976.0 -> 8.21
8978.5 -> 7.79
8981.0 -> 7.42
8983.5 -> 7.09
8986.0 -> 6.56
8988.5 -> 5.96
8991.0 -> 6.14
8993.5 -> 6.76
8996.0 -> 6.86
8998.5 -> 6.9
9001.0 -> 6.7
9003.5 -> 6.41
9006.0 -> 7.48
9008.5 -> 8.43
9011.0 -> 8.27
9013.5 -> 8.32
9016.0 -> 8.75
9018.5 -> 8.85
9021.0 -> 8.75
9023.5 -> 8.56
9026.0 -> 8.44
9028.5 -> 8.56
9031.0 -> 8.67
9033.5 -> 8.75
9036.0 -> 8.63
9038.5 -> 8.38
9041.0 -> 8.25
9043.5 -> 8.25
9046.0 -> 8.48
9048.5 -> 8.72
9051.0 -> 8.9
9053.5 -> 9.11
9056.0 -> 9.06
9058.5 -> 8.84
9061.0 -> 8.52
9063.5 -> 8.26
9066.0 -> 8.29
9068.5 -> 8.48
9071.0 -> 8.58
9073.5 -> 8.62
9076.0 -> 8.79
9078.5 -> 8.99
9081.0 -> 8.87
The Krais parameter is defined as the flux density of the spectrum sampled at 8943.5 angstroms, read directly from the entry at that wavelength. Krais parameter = 8.51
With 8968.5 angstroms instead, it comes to 8.54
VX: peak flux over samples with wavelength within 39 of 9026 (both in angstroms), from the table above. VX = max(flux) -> 9.11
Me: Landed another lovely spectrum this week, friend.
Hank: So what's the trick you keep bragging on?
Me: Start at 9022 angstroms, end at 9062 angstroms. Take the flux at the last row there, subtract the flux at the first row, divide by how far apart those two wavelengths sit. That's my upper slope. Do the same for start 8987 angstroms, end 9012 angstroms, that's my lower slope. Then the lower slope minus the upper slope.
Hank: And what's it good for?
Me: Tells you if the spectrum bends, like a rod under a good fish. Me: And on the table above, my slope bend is 0.10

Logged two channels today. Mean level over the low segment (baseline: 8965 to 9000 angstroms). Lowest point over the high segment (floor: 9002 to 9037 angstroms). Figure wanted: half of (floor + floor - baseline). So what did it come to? 2.7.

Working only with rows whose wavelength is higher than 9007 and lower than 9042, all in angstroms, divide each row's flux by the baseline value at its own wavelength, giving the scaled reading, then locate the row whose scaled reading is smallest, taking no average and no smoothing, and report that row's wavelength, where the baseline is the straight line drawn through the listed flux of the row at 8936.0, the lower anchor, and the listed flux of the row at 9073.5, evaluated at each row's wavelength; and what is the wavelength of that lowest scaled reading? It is 9011.0 angstroms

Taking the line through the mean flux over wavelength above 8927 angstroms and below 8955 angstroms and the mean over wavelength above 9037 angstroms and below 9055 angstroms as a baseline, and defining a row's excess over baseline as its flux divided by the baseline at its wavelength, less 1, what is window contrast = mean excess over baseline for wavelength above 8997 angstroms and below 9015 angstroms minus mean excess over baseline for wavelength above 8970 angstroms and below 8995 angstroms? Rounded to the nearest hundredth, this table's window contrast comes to 0.03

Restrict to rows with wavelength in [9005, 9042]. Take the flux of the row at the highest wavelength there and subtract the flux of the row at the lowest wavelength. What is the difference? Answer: 0.8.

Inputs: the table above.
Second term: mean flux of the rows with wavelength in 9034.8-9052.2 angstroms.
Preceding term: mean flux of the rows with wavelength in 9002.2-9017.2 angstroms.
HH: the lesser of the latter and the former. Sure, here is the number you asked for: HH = 7.9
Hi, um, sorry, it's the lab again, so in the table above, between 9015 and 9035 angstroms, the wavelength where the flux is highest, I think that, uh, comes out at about 9018.5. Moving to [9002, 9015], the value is 9008.5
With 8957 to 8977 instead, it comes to 8961.0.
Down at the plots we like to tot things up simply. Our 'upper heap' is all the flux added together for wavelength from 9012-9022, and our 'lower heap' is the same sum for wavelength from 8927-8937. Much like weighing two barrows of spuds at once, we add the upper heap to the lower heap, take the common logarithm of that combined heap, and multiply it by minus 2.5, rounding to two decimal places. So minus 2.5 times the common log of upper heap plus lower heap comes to -4.63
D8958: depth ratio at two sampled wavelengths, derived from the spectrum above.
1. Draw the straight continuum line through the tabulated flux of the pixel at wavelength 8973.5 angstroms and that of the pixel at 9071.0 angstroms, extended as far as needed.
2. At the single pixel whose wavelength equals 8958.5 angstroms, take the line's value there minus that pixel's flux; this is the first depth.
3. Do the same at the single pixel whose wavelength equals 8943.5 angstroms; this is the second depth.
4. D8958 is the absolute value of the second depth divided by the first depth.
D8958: 0.28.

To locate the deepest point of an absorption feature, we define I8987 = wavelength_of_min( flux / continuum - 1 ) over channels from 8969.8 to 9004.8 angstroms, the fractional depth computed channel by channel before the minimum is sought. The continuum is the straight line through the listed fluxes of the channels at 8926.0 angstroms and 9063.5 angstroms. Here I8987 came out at 8988.5 angstroms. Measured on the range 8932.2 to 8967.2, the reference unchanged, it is 8943.5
